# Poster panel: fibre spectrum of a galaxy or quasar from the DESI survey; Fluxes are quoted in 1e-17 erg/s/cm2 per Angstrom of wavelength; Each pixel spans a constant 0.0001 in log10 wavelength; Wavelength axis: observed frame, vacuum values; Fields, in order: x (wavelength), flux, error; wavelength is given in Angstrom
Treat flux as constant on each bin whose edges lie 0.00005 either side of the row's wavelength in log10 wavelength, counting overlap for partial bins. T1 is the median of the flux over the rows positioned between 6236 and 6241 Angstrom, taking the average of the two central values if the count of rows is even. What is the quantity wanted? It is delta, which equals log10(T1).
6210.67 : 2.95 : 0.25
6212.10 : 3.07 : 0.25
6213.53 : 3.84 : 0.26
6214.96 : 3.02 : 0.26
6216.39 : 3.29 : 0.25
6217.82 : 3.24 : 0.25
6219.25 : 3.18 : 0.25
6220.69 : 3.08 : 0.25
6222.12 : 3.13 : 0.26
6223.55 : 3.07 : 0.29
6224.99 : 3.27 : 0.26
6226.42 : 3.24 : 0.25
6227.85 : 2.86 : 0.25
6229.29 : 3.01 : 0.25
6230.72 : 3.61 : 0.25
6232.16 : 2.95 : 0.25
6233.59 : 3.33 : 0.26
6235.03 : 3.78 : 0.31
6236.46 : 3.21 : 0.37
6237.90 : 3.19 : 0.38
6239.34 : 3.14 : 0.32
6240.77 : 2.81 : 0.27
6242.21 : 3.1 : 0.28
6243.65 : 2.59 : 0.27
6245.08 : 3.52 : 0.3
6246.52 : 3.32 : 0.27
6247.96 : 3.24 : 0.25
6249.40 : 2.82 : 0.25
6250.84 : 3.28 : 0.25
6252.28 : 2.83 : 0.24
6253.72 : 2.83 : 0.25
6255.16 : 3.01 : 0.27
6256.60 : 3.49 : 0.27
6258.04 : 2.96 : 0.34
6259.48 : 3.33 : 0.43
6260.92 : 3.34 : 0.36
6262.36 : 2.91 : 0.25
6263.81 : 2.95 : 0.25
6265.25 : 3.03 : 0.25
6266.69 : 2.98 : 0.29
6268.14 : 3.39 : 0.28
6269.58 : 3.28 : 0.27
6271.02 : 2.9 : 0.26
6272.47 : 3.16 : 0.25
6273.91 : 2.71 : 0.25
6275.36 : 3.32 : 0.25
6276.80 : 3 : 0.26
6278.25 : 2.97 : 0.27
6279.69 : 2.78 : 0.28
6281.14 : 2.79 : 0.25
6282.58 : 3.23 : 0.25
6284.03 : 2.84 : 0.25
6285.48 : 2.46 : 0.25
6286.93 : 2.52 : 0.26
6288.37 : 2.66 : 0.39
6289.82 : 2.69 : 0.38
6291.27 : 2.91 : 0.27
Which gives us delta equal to 0.500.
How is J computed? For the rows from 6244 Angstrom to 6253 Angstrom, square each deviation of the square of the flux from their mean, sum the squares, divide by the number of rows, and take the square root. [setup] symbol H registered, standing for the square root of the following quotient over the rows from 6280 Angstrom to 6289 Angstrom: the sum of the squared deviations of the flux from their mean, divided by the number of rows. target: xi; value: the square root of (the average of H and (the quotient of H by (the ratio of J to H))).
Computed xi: 0.38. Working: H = 0.25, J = 1.62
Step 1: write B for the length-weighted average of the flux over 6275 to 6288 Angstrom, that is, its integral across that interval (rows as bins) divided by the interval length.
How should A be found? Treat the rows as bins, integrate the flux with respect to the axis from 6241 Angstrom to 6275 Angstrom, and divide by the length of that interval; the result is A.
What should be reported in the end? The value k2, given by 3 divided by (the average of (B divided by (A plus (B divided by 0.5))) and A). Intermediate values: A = 3.08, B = 2.86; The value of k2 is 1.76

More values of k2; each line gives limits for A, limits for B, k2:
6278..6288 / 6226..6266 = 1.91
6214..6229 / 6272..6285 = 1.73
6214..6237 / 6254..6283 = 1.69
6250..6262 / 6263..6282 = 1.74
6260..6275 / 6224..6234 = 1.76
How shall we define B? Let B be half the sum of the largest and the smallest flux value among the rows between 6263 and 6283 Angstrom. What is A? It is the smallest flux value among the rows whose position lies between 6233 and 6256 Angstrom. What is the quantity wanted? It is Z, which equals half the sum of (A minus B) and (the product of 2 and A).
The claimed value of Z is 2.36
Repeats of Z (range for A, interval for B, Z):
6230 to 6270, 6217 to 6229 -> 2.35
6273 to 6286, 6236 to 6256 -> 2.16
